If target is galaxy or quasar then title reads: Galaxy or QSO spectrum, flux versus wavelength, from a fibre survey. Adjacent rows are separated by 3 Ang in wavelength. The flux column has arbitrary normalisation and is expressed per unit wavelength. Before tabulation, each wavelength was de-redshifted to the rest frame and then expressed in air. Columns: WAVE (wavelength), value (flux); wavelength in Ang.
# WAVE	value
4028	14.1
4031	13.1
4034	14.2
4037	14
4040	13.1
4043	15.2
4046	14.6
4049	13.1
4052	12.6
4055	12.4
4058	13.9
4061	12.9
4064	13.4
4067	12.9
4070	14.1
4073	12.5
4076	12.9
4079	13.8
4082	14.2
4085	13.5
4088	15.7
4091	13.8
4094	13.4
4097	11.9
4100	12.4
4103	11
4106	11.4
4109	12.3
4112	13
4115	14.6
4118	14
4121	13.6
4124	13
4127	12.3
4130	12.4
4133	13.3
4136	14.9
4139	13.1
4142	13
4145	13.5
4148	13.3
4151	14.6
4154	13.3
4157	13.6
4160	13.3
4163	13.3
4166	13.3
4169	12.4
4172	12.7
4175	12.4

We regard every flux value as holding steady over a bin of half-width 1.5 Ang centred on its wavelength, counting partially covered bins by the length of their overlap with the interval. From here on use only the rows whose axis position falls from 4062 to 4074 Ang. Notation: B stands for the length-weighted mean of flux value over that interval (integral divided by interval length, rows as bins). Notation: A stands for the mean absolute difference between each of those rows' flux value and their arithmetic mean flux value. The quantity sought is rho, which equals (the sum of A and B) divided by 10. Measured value 1.38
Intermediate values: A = 0.5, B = 13.2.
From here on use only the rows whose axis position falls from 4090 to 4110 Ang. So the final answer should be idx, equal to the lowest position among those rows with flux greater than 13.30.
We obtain 4091 Ang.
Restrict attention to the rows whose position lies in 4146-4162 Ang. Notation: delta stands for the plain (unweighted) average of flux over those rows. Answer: 13.6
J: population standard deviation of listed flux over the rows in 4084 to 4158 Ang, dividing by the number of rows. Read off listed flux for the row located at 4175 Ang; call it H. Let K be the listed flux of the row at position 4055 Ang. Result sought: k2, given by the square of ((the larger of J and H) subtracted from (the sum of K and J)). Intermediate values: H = 12.4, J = 1.05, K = 12.4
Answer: 1.1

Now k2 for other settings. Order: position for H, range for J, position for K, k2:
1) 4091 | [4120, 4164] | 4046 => 2.1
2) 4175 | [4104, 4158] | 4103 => 0.3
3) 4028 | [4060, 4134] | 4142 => 0.0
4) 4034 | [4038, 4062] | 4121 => 0.1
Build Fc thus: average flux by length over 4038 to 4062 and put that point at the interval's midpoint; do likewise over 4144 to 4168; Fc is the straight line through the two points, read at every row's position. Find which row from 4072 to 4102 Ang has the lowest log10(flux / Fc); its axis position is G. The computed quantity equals 4097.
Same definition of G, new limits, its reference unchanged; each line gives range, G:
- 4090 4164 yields 4103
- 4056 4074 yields 4073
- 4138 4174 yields 4169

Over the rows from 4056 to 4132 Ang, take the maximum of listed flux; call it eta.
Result 15.7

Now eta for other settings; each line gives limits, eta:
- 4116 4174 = 14.9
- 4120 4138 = 14.9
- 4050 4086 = 14.2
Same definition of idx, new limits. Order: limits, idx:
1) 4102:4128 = 4115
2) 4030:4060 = 4034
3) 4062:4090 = 4064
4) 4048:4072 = 4058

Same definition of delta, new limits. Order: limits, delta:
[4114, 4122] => 14.1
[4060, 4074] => 13.2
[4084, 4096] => 14.1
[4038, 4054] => 13.7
